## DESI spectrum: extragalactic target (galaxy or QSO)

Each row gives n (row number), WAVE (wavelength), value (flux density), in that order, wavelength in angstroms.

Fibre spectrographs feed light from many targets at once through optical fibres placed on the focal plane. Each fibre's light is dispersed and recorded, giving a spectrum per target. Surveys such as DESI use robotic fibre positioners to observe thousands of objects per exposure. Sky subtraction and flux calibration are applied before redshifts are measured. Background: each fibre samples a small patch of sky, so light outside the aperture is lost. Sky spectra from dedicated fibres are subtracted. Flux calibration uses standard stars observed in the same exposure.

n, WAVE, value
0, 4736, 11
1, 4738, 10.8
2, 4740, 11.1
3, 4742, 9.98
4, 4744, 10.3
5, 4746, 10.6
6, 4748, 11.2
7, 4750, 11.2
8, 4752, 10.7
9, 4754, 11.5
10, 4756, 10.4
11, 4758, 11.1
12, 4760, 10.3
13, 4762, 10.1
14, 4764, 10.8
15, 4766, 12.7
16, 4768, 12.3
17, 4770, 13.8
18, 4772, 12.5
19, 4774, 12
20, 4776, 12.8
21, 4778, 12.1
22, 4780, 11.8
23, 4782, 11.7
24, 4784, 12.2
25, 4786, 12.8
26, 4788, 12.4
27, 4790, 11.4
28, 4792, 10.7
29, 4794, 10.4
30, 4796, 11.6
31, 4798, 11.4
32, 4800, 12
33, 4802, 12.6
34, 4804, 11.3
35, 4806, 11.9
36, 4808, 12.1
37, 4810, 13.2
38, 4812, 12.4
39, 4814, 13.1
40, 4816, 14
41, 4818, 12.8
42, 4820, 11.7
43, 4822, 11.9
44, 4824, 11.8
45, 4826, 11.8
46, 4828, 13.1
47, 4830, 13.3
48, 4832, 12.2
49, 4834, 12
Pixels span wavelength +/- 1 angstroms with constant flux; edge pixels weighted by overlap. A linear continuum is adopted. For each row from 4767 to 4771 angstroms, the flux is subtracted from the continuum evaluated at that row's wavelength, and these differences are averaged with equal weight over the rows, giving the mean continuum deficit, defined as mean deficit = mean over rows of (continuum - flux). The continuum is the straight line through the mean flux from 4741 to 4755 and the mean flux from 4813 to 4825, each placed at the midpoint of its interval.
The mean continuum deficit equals -1.7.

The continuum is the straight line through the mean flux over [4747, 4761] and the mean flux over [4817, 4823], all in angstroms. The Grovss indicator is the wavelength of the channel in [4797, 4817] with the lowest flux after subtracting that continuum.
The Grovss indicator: 4804 angstroms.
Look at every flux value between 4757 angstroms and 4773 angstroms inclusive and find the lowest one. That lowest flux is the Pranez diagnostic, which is 10.1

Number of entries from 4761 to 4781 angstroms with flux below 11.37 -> 2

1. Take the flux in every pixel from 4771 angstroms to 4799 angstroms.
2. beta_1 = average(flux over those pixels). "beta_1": 11.8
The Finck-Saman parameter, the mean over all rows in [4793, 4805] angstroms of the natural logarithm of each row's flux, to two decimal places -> 2.44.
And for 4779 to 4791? 2.49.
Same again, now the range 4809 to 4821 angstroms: 2.55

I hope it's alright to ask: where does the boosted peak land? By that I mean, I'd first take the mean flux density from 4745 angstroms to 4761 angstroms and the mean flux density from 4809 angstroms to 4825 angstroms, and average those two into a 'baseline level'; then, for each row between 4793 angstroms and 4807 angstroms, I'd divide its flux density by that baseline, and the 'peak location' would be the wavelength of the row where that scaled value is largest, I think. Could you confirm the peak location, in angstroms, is 4802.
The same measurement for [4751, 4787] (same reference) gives 4770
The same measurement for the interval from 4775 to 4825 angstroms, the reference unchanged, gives 4816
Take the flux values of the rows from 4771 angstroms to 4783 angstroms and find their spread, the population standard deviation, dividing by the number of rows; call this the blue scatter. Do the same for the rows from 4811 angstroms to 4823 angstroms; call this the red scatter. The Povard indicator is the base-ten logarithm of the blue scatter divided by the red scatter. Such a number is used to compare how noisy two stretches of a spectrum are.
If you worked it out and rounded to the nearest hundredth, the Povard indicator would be -0.30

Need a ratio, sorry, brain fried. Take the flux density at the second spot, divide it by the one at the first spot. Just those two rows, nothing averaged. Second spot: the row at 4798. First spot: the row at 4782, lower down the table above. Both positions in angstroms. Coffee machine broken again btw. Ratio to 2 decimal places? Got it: 0.97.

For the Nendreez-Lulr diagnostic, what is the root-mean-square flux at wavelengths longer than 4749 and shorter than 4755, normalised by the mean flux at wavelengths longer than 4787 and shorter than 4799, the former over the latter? 0.98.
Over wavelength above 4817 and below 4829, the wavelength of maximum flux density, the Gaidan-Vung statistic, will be 4828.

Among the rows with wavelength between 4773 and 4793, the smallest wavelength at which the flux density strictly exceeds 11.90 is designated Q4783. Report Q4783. 4774 angstroms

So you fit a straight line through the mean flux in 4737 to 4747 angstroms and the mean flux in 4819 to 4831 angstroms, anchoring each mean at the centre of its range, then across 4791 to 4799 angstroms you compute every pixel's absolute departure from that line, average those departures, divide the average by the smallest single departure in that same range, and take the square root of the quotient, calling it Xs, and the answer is 3.0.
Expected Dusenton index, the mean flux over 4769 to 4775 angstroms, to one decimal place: 12.8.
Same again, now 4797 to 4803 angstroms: 12.0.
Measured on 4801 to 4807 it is 11.9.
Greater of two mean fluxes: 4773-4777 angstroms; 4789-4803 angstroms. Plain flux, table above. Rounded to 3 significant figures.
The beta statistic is 12.4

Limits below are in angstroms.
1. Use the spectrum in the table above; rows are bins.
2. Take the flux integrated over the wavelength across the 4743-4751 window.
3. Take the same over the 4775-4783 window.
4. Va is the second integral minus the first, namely 10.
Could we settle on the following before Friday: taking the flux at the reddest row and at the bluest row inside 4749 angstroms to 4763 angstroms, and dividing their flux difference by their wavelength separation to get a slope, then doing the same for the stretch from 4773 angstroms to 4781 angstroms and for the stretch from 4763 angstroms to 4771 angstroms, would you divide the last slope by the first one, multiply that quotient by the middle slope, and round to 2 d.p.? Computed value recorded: 0.18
